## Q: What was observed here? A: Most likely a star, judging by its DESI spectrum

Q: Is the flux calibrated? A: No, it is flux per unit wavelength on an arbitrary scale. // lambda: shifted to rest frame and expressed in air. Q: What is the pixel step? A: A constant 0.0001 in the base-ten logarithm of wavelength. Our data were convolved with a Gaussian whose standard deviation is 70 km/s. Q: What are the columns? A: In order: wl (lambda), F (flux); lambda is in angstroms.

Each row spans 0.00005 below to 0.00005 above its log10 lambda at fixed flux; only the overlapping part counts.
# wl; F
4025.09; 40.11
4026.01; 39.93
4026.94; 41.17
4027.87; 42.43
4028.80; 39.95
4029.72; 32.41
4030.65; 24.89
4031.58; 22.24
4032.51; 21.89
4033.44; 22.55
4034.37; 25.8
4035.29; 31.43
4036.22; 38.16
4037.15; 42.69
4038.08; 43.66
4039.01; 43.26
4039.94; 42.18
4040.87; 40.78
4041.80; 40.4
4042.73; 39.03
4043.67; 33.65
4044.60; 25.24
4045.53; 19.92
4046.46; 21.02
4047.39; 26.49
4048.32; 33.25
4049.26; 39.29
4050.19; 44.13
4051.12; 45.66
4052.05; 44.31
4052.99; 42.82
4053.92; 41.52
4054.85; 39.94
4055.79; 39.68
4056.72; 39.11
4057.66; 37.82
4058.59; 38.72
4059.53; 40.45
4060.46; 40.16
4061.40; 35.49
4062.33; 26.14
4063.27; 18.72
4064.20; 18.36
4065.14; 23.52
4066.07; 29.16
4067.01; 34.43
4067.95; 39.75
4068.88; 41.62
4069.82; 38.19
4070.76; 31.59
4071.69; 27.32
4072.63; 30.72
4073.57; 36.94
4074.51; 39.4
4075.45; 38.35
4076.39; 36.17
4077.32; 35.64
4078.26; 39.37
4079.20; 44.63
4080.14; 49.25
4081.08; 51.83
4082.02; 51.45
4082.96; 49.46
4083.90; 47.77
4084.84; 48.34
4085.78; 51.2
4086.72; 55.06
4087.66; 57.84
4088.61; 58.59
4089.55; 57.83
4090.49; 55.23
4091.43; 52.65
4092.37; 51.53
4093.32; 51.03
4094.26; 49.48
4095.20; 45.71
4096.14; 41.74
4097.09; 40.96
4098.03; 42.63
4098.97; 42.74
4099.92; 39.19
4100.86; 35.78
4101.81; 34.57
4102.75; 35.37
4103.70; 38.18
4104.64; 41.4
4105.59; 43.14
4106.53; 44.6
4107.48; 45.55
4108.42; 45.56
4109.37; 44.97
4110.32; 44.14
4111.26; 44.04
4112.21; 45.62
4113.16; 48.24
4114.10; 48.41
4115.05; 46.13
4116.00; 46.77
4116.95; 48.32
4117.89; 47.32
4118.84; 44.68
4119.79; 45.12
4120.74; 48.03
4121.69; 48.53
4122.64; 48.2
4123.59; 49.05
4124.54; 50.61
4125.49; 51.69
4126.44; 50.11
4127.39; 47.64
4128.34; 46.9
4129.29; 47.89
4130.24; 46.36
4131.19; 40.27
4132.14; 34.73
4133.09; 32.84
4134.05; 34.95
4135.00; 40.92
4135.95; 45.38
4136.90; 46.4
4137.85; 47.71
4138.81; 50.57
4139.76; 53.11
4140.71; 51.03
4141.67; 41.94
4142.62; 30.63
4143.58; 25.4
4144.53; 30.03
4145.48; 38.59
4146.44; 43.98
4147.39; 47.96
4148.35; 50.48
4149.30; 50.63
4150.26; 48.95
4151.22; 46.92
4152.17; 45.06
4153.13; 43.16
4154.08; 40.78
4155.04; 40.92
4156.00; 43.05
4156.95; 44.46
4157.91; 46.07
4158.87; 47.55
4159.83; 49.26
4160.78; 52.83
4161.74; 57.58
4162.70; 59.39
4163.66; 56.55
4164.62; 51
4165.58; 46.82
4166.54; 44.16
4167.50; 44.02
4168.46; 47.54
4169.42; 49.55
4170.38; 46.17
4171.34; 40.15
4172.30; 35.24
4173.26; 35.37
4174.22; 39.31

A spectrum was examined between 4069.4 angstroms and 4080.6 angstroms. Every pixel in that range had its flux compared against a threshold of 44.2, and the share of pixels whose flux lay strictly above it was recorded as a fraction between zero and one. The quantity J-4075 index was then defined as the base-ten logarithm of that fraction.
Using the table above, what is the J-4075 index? -0.78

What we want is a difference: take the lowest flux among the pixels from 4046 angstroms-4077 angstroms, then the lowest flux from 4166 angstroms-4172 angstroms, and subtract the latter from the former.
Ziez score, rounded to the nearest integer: -22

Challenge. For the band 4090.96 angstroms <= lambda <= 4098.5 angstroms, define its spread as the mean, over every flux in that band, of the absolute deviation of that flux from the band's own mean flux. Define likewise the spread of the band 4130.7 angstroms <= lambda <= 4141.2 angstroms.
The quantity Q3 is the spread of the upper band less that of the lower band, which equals 1.9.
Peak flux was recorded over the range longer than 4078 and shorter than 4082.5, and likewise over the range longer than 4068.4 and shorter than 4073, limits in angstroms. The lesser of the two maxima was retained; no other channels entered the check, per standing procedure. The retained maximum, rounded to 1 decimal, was 41.6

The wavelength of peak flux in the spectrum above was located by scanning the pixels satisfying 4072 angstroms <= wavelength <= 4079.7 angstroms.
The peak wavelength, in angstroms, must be 4079.20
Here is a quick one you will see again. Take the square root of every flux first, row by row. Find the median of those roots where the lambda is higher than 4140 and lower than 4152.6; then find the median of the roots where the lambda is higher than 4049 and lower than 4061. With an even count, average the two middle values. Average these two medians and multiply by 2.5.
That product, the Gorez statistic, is 16.3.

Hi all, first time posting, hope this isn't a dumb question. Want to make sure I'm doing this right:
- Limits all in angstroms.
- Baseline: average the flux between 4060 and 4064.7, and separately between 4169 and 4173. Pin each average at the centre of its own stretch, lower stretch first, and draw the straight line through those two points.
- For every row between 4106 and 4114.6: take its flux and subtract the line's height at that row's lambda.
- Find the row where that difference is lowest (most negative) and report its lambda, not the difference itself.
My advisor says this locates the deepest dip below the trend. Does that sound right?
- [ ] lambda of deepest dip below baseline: 4111.26 angstroms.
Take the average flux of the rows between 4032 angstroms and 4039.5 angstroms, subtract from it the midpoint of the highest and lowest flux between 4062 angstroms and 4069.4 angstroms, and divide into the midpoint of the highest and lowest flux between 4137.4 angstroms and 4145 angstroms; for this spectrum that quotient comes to 11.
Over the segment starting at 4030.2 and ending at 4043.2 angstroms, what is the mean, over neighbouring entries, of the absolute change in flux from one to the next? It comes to 2.3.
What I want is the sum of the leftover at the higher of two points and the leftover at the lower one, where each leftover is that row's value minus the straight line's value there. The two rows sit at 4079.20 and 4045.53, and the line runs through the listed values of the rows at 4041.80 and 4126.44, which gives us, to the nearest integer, -21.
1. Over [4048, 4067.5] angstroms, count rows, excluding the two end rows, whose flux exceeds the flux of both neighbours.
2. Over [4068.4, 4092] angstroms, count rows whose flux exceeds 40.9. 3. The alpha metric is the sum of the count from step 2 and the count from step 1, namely 17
